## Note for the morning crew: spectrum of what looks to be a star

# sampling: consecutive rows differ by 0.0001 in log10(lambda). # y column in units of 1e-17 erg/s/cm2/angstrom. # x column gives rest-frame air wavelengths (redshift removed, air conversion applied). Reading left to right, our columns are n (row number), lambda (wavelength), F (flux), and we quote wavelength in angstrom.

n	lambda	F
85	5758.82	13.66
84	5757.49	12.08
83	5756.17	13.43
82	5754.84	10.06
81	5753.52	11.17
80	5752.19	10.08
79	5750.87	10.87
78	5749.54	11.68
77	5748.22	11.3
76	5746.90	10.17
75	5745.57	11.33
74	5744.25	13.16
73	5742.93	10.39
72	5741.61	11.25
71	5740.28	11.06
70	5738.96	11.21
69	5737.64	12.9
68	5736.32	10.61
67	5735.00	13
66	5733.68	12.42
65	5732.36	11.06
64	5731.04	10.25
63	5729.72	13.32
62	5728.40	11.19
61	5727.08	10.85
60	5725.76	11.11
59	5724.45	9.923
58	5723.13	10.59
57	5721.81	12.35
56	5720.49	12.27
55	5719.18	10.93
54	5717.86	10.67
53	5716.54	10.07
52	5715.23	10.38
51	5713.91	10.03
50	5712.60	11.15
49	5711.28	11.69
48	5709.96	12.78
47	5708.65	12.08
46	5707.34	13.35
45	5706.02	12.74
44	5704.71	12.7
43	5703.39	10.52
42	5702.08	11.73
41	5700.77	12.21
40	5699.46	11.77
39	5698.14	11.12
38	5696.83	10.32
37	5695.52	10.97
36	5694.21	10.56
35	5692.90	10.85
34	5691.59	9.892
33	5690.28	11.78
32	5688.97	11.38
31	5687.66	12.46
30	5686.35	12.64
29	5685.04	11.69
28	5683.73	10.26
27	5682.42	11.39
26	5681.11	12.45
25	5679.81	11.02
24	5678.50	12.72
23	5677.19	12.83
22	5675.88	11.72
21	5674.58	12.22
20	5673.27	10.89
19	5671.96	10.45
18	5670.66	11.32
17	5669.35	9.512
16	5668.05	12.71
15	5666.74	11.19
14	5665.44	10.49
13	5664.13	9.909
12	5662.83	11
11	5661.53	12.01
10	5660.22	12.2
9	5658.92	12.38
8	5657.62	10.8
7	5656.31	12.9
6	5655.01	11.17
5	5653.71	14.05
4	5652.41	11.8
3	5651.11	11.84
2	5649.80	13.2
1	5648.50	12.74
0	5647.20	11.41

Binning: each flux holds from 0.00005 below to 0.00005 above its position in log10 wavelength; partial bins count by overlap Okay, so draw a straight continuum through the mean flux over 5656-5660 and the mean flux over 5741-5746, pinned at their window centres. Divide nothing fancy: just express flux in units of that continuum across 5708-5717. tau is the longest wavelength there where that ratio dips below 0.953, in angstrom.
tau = 5716.54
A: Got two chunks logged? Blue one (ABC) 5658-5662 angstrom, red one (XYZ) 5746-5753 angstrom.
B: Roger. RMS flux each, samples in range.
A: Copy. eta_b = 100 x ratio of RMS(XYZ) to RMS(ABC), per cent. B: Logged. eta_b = 89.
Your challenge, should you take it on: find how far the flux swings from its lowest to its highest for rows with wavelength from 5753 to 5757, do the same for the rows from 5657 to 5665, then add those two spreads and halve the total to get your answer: 2.9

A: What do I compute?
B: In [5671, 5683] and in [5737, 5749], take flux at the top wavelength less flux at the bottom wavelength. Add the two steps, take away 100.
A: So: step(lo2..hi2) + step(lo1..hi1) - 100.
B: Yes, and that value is -101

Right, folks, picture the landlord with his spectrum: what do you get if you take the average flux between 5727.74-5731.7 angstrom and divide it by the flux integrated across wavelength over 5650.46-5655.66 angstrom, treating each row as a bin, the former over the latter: 0.18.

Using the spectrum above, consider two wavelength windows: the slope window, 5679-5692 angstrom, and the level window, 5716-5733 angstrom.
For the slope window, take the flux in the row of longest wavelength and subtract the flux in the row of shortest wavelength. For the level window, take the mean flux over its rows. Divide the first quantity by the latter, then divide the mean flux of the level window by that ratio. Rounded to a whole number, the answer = -110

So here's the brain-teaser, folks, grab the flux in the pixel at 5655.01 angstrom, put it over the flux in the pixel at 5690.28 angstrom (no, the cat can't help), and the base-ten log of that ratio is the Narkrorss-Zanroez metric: -0.023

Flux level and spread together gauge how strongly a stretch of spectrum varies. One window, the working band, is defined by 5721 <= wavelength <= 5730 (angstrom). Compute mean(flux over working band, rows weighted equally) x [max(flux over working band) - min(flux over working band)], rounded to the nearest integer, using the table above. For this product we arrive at 38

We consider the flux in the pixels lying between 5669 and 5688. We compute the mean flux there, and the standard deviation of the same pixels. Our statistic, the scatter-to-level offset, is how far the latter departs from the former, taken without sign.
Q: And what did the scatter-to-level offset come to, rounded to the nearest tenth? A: 10.6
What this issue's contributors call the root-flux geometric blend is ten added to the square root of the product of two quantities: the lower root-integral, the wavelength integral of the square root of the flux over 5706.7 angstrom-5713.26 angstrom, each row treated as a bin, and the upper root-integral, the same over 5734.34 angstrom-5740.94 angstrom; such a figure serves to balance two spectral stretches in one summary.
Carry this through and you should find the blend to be 32.8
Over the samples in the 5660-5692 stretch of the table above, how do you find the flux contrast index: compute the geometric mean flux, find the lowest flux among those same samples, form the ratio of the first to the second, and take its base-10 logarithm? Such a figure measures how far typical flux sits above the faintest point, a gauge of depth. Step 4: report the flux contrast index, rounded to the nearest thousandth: 0.079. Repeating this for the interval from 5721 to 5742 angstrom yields 0.060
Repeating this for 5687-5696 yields 0.050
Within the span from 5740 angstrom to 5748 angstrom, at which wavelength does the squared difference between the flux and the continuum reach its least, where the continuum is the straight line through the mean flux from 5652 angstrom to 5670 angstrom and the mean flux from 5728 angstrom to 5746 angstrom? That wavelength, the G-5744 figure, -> 5745.57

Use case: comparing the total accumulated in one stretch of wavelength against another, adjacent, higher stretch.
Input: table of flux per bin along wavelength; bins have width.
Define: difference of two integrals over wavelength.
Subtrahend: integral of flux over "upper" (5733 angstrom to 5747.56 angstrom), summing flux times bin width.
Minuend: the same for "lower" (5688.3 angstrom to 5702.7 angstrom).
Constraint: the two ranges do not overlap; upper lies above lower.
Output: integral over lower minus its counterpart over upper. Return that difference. -8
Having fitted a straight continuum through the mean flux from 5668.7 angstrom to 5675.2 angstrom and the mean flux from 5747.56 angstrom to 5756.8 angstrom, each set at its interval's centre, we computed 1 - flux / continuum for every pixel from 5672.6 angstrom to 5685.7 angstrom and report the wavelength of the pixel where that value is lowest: 5677.19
